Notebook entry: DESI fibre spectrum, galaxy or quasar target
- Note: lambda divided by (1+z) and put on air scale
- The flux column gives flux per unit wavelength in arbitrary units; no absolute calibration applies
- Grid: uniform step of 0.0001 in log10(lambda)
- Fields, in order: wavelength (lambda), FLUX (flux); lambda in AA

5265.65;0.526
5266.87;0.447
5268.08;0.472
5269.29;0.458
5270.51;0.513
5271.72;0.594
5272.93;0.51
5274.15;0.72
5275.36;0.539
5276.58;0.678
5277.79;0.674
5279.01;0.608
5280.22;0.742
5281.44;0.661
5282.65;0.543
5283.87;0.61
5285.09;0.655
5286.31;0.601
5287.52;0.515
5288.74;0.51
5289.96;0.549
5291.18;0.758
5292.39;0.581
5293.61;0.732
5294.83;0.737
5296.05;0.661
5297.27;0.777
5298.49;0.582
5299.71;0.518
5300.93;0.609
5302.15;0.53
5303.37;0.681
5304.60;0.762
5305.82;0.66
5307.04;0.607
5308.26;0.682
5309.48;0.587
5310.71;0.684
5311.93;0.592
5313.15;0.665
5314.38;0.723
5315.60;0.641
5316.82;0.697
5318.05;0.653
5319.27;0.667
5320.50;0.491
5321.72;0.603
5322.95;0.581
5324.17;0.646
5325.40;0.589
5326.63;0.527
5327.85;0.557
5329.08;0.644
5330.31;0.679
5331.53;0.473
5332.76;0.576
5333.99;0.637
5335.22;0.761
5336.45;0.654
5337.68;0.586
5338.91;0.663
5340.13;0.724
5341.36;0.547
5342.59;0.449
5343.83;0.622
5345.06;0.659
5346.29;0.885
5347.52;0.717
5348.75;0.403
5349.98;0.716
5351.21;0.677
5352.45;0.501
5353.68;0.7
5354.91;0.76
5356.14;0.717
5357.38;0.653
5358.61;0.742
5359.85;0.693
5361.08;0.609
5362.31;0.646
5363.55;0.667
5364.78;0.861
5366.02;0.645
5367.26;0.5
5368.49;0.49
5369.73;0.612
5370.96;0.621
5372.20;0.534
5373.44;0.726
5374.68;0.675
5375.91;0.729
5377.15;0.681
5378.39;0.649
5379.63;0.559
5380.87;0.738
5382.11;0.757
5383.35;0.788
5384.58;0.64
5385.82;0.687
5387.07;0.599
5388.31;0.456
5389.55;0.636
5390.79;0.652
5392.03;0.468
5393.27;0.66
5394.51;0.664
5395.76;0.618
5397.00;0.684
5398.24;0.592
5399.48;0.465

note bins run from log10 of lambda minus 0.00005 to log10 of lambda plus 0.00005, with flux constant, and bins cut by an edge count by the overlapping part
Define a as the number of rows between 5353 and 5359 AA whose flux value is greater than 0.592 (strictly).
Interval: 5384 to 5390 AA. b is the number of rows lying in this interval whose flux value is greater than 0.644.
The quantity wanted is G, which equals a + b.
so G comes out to 6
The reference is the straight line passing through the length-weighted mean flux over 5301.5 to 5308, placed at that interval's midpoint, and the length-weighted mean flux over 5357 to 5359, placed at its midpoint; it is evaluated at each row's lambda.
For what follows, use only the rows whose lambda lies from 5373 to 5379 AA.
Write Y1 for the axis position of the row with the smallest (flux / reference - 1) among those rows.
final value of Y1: 5378.39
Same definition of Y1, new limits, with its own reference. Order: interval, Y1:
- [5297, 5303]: 5299.71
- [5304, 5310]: 5309.48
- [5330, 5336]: 5331.53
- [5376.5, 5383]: 5379.63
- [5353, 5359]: 5357.38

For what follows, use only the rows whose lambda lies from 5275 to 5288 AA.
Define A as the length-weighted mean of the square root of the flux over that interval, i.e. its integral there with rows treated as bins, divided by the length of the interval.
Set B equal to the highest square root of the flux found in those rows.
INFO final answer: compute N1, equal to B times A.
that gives 0.68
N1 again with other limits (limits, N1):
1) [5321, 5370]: 0.75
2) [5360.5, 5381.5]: 0.74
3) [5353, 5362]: 0.73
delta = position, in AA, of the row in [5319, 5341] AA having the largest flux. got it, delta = 5335.22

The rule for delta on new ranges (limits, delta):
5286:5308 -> 5297.27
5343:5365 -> 5346.29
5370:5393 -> 5383.35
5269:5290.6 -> 5280.22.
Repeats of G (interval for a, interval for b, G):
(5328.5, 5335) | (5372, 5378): 7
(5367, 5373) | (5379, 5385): 5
